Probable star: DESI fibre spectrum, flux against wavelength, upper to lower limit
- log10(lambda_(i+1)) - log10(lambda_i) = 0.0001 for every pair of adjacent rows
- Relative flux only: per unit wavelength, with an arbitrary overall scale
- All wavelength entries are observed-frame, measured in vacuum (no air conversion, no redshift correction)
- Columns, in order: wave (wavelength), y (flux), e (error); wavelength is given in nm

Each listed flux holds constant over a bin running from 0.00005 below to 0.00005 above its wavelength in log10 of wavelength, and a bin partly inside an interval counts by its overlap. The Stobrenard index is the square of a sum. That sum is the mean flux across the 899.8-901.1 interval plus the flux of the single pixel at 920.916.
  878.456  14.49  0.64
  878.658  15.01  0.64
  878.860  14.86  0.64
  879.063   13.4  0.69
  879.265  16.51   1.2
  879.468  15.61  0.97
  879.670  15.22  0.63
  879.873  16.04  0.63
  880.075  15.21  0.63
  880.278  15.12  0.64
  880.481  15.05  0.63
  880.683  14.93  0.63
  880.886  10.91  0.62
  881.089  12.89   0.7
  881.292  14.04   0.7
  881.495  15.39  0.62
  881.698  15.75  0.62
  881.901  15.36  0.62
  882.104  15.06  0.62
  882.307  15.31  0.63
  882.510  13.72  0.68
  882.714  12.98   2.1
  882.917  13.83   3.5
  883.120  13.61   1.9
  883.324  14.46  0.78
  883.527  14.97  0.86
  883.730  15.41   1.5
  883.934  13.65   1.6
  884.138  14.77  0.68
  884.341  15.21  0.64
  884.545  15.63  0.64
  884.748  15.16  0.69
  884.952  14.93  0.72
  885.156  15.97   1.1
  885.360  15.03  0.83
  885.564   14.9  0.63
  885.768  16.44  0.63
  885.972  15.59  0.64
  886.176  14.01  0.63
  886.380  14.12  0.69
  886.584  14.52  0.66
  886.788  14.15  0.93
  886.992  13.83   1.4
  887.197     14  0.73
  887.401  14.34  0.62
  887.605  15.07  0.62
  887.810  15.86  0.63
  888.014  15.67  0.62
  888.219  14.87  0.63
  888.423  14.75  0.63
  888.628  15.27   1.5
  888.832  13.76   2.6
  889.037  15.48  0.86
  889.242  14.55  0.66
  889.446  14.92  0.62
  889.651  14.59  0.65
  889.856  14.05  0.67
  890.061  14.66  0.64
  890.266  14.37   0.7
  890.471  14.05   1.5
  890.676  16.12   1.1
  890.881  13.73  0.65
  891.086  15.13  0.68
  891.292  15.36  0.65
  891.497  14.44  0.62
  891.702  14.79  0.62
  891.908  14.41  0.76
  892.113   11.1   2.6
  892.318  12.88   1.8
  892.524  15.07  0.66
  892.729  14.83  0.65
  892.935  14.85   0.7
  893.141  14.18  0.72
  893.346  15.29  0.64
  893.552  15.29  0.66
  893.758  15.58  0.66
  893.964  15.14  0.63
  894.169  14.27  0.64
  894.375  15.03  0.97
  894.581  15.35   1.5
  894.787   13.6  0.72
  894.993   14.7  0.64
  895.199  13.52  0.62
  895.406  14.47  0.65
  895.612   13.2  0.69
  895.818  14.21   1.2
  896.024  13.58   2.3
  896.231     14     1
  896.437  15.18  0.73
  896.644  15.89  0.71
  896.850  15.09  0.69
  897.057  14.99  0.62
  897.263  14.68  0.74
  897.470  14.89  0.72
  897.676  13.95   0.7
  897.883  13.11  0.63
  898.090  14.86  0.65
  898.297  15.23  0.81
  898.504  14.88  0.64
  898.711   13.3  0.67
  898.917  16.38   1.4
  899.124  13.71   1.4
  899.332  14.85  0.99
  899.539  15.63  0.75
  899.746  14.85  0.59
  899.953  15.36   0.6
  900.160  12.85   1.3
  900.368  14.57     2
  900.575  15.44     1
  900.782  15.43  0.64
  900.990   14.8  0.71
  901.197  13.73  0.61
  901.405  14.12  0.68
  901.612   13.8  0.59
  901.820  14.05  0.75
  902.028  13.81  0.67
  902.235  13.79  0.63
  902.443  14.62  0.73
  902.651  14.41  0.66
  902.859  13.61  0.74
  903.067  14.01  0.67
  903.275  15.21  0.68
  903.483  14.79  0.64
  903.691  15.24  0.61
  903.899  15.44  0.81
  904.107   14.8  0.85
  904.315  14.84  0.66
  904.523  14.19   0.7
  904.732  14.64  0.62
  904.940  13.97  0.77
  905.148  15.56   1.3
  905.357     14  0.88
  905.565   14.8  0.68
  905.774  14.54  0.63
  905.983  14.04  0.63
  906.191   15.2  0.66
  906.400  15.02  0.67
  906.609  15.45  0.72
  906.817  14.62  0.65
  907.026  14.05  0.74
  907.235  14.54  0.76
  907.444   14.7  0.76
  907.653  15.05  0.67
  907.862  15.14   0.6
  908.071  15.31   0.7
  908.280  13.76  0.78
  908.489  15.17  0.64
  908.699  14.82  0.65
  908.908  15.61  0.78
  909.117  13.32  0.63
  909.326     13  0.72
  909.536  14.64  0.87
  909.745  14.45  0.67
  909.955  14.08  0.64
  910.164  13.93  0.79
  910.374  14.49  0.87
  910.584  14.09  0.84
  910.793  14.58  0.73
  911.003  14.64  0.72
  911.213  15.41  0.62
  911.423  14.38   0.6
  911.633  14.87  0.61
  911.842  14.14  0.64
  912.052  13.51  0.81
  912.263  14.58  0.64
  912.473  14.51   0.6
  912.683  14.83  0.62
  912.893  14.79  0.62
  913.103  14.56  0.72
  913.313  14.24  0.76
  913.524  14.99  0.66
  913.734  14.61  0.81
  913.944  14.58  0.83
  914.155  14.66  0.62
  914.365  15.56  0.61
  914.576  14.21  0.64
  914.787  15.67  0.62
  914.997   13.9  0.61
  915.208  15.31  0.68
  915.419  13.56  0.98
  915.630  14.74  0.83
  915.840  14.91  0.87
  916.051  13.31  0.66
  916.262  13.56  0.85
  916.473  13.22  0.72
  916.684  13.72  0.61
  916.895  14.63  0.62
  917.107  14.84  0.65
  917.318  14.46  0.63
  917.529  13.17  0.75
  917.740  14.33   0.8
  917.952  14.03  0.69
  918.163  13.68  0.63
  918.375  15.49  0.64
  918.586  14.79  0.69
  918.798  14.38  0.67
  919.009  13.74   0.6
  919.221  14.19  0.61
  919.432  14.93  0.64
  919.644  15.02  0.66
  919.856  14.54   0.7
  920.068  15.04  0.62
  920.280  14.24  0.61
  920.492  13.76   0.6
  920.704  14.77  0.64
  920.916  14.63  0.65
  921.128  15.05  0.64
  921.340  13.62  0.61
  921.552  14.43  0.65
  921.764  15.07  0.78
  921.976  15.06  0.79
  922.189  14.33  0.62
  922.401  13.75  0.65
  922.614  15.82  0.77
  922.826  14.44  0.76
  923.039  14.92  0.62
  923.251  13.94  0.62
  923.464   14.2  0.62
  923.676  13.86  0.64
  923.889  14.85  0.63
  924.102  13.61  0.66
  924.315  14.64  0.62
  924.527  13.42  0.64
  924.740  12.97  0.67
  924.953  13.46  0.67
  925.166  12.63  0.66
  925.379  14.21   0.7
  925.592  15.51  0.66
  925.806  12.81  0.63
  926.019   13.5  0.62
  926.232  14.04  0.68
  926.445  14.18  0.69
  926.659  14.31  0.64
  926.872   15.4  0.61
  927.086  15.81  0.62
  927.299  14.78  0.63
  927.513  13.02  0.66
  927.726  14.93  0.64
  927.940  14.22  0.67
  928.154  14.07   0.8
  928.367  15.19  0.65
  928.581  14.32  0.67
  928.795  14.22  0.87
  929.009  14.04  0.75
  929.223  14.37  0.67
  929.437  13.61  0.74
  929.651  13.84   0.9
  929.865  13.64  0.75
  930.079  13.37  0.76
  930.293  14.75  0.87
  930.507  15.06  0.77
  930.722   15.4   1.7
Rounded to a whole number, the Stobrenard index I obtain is 863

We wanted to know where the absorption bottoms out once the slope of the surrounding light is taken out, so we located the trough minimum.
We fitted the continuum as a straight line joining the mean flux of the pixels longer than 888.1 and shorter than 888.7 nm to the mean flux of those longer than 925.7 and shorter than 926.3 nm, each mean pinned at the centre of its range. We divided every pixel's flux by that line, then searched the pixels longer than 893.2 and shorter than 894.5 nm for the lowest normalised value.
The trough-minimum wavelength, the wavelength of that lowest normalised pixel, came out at 894.169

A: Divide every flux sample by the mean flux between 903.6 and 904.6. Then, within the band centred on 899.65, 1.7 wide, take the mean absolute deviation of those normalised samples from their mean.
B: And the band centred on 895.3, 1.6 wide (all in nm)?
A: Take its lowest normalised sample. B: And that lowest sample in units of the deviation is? 17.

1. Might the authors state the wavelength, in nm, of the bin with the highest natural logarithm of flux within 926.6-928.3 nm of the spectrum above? 927.086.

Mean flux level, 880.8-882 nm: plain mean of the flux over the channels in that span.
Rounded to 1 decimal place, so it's 14.1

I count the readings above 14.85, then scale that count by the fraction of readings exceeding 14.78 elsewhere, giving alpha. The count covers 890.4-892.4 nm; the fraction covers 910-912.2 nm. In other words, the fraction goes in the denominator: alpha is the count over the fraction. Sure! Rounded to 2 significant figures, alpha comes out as 15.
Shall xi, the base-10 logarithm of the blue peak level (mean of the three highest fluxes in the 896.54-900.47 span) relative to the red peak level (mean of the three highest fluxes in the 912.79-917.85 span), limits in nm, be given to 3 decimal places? 0.013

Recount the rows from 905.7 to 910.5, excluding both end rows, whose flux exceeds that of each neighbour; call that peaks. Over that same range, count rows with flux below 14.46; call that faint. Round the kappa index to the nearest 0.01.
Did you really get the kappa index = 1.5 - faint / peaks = 0.17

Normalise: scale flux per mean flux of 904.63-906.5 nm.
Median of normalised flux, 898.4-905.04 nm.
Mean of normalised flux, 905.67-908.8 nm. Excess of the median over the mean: -0.01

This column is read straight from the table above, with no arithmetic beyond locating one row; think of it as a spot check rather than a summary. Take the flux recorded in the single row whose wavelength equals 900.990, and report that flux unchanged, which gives 14.8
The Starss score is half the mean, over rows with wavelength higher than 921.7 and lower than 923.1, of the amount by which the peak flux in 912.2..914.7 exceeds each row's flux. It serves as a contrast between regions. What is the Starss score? 0.40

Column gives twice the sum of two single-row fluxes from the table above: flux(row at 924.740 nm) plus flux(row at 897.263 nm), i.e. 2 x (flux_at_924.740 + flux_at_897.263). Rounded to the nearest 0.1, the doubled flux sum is 55.3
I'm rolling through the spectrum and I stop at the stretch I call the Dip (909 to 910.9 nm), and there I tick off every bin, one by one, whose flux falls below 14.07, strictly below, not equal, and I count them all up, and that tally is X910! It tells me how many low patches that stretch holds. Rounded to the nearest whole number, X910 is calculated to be 3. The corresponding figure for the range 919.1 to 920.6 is 1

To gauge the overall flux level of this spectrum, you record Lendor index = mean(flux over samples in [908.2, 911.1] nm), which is 14.3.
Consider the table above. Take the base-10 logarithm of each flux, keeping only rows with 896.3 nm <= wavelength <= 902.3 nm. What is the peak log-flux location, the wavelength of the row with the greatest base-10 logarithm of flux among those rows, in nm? 898.917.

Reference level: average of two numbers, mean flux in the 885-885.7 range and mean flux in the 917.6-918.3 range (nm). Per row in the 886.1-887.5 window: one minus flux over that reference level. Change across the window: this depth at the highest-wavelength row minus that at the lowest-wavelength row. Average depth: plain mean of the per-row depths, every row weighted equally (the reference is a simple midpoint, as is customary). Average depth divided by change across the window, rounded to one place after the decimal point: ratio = -1.6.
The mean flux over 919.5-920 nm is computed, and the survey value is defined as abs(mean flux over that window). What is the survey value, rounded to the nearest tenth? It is 14.8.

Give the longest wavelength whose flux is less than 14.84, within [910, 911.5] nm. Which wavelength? 911.423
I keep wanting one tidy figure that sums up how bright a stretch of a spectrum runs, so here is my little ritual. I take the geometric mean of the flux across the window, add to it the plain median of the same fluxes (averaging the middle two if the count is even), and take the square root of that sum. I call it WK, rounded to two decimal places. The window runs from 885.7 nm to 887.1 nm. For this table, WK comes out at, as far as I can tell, 5.37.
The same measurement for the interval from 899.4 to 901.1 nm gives 5.47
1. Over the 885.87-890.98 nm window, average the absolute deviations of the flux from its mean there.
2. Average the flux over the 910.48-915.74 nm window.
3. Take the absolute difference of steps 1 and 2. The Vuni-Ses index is 14.0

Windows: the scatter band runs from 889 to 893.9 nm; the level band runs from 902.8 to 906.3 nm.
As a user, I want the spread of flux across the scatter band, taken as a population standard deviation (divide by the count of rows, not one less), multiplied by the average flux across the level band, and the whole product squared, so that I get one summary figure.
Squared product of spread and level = 207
